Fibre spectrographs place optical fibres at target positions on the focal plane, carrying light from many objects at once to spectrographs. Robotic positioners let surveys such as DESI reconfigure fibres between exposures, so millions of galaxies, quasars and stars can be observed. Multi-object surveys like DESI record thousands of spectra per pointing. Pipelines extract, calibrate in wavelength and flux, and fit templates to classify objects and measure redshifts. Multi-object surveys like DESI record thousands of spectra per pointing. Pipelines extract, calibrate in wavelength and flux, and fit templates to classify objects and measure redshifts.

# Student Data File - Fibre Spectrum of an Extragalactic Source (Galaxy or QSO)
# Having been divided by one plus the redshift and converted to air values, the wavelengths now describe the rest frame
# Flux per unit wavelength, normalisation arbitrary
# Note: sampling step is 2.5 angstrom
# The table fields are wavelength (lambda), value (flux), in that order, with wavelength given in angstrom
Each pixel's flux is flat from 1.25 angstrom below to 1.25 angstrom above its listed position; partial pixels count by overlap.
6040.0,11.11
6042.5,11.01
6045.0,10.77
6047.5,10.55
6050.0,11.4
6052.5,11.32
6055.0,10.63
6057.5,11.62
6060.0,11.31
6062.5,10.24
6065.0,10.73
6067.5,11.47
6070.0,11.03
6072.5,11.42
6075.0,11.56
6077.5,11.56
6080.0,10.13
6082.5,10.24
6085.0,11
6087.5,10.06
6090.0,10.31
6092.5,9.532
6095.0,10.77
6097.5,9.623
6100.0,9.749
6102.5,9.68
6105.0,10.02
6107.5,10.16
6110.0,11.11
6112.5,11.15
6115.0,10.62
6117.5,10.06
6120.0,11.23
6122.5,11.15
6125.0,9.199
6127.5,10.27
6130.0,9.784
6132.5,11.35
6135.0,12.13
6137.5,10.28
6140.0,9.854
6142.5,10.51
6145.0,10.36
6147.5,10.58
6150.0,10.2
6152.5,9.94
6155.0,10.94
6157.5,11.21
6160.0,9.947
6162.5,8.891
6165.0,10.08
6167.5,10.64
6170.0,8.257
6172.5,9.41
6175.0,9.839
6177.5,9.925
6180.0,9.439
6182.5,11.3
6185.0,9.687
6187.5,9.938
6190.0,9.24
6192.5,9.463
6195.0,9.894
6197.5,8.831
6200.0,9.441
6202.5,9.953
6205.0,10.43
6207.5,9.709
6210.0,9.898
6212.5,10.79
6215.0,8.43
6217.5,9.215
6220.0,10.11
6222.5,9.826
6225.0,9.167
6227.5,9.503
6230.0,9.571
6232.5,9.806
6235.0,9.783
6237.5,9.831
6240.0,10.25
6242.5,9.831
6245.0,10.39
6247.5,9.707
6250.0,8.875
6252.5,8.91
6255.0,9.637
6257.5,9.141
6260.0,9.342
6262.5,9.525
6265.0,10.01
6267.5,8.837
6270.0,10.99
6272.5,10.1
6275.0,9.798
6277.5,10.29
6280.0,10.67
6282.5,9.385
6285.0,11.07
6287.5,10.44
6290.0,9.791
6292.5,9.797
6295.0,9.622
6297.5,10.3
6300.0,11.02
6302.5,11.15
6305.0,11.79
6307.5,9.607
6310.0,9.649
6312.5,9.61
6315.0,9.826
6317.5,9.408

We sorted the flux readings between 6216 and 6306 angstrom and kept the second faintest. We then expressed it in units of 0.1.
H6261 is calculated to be 89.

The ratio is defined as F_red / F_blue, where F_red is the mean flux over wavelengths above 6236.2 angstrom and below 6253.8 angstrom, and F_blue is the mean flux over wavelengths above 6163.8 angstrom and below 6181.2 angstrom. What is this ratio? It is 1.00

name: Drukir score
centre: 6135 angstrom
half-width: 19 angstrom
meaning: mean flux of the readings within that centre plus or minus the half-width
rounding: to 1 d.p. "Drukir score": 10.5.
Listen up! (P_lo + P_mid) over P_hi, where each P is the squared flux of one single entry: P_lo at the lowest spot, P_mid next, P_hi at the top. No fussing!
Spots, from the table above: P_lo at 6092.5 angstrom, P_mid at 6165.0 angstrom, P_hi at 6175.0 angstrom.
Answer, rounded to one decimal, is 2.0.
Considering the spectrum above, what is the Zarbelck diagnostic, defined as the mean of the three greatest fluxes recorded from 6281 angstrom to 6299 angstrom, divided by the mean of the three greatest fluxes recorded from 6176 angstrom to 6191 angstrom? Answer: 1.02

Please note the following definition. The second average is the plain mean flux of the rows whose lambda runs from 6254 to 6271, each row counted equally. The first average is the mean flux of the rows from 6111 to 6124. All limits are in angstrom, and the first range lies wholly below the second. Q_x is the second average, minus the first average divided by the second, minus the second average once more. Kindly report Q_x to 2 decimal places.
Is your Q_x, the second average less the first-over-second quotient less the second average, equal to -1.12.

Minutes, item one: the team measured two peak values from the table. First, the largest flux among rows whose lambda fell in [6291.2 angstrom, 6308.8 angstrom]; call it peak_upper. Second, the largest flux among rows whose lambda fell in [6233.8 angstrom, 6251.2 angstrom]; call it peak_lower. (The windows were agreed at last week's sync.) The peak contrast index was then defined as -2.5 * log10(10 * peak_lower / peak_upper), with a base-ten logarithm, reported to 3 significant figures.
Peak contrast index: -2.36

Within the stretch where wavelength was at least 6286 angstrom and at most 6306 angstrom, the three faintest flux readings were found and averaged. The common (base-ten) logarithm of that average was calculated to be 0.99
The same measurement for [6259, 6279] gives 0.97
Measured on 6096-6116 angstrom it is 0.99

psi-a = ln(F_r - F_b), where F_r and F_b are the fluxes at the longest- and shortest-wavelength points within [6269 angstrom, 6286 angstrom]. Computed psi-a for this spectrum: -2.5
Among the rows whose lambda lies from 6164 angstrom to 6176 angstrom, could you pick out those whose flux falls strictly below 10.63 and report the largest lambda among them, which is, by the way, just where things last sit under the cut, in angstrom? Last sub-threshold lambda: 6175.0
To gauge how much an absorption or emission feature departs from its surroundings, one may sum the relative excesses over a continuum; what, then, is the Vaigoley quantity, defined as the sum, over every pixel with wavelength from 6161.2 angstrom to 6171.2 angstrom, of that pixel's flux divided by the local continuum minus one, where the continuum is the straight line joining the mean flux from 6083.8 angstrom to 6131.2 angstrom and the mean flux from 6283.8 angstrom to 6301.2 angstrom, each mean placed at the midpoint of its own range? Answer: -0.32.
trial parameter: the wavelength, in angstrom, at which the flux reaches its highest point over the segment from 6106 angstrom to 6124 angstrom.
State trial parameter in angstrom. 6120.0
